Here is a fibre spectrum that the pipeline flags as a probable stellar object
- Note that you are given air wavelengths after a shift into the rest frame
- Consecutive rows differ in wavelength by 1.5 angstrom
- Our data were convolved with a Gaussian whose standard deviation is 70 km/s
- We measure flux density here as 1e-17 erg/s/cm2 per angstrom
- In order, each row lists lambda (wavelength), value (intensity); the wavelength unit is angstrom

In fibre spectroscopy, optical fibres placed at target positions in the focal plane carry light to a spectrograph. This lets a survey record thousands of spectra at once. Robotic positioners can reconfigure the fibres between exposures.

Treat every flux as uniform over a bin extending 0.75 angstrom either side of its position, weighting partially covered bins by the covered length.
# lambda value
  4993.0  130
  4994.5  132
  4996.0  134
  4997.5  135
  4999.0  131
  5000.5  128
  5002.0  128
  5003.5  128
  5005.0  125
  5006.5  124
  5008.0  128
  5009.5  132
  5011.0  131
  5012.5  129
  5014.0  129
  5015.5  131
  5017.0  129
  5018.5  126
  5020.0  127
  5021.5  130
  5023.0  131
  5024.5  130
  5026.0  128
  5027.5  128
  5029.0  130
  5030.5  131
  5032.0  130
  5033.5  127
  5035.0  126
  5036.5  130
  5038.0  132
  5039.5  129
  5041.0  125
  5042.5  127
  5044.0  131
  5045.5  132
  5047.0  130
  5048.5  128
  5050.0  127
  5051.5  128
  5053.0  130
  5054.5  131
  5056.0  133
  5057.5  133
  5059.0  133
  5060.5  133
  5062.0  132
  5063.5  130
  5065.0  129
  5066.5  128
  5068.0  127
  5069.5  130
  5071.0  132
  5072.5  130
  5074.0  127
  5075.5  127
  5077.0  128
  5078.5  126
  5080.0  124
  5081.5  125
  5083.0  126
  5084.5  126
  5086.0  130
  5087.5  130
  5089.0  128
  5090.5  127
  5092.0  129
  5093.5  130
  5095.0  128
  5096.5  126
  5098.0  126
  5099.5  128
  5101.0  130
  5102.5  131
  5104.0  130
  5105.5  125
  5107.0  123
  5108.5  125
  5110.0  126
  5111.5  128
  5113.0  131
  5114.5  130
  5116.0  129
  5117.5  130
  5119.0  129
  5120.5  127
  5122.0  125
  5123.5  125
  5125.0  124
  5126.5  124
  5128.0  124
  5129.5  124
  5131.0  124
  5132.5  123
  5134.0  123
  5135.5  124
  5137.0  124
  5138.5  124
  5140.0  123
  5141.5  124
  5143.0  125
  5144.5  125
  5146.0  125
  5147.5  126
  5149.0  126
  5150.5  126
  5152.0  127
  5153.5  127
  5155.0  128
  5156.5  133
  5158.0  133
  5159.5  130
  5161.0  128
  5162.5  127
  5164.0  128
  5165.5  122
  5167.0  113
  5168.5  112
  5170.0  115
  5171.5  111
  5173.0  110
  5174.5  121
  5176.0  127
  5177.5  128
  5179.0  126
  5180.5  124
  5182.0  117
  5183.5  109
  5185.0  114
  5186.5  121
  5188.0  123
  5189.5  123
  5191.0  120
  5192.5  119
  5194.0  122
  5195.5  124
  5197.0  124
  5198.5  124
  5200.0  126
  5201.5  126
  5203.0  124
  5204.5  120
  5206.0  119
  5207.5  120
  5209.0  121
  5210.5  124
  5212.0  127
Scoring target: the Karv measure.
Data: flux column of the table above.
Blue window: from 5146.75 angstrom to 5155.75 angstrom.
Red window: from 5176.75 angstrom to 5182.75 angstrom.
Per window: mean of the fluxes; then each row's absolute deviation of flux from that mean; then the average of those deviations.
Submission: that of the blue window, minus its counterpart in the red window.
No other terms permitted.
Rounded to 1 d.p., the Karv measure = -2.7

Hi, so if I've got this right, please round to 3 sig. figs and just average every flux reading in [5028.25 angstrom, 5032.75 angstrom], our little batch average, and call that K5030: 130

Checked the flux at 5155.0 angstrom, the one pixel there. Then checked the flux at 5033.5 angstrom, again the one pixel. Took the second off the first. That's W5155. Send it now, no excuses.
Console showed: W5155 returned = 1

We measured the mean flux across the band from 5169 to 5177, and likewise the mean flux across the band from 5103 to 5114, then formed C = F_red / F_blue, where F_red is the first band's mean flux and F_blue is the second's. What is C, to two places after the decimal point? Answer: 0.92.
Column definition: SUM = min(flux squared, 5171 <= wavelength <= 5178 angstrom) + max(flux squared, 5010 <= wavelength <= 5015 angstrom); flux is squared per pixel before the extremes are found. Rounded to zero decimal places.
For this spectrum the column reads 29261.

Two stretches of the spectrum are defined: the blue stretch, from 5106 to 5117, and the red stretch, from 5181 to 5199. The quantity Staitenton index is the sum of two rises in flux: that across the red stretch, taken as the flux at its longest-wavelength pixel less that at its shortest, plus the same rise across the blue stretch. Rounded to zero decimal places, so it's 13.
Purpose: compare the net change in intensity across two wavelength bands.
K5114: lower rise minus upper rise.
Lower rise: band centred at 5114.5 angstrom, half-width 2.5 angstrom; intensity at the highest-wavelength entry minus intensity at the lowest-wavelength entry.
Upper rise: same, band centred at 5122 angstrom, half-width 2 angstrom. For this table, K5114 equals 0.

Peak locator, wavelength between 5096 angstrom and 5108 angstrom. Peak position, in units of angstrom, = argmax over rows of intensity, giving 5102.5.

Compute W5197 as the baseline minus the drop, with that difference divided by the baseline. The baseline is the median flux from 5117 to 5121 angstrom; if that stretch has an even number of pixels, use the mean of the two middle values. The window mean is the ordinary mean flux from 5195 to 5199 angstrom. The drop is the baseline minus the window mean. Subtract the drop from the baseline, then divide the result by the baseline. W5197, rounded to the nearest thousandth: 0.961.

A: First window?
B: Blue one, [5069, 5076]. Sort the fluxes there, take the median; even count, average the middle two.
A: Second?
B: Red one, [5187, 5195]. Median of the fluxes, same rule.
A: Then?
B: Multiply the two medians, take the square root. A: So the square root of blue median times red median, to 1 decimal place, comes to 125.9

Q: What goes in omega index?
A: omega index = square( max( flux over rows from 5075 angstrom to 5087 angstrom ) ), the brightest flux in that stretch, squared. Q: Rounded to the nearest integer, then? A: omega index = 16900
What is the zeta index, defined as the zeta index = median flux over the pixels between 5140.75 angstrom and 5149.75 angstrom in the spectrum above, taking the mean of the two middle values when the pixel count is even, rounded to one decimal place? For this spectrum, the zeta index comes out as 125.0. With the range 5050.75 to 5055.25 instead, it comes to 130.0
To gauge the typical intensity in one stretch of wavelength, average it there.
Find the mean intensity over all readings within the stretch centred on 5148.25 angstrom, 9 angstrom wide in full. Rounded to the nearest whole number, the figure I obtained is 126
